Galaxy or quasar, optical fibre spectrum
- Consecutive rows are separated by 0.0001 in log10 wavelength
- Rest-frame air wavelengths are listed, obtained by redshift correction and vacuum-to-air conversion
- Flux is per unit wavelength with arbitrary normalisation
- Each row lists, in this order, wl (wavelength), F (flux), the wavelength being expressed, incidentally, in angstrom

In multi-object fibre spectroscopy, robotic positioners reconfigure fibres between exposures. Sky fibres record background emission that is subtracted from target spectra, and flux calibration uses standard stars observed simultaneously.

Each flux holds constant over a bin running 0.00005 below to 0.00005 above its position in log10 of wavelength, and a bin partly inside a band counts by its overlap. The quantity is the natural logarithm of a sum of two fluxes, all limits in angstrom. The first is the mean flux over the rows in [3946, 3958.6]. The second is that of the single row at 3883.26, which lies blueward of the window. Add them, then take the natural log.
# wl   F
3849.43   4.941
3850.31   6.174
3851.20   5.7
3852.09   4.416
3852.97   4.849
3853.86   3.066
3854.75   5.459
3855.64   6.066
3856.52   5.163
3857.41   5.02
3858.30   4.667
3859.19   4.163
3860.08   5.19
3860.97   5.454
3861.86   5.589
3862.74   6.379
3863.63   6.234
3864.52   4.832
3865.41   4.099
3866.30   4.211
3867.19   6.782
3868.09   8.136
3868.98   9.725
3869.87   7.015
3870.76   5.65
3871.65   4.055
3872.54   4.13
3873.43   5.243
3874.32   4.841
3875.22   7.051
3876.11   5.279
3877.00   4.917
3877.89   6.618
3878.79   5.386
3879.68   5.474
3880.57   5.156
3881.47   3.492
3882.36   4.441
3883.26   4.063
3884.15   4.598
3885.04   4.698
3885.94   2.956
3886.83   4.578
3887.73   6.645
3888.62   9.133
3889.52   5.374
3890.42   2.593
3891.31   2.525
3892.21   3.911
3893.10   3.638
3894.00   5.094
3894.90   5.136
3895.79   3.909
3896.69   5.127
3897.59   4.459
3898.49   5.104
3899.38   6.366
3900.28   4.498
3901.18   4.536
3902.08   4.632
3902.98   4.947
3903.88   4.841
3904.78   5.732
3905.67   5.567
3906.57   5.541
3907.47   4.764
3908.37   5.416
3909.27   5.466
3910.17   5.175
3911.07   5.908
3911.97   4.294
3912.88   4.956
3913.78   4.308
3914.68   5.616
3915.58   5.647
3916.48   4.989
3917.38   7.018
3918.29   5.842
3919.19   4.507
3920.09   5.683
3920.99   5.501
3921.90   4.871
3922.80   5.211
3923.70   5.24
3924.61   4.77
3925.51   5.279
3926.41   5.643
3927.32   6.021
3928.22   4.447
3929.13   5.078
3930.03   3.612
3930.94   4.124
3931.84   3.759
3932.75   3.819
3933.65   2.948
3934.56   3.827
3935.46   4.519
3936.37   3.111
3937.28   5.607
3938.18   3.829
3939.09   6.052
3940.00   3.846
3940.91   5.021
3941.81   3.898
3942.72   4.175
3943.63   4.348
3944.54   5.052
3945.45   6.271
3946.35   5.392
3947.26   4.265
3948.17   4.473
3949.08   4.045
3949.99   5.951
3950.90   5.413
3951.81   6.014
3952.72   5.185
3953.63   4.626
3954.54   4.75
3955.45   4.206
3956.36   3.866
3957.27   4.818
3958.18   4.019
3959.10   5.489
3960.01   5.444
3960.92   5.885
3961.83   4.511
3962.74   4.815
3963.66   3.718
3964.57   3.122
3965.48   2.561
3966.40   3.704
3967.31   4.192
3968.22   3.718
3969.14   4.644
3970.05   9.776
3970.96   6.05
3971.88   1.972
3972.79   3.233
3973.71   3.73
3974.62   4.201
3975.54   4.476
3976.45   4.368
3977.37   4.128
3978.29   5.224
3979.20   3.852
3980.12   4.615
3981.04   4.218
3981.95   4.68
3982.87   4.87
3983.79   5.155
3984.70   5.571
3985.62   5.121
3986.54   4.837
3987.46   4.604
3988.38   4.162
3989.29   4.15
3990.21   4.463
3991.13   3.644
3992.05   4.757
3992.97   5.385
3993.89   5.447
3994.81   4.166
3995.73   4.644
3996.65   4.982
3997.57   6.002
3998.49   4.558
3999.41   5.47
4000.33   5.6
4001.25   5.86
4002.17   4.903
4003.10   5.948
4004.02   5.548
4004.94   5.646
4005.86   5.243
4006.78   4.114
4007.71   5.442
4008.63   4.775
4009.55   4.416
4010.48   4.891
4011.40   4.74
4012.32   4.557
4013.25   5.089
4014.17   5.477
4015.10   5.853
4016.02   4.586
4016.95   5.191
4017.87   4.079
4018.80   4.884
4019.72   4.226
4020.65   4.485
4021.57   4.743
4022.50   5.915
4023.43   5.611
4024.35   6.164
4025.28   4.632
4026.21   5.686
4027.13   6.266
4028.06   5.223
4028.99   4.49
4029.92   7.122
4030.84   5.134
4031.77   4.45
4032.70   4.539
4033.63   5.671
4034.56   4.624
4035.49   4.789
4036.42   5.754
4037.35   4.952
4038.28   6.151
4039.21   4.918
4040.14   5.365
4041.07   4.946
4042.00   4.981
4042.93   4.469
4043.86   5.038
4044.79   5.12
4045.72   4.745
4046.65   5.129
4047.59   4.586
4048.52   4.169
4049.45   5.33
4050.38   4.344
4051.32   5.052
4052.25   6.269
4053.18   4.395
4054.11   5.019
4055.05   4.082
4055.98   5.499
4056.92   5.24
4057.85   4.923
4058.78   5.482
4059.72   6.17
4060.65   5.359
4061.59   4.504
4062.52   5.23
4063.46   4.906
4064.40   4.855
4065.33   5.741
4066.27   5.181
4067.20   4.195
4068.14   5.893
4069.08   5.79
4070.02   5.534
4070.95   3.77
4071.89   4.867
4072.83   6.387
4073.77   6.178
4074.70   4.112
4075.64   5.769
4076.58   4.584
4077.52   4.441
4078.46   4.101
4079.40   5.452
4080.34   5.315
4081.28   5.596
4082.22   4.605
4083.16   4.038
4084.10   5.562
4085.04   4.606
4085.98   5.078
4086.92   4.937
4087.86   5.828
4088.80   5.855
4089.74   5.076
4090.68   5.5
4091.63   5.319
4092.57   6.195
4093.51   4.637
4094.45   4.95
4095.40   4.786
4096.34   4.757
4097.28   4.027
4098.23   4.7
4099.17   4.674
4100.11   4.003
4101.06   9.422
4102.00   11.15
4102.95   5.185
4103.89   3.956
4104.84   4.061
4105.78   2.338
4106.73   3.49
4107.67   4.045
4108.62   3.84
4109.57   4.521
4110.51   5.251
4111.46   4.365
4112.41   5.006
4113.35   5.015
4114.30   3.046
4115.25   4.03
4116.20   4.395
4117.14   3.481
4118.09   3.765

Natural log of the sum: 2.18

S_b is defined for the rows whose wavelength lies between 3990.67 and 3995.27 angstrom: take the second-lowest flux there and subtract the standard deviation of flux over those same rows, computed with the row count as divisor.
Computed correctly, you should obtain 3.47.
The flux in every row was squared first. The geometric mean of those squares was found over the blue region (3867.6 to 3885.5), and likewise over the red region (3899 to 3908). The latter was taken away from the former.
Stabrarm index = 2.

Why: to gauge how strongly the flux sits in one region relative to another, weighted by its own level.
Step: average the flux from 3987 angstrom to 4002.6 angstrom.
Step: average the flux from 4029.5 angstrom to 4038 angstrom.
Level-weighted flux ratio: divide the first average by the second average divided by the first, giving 4.5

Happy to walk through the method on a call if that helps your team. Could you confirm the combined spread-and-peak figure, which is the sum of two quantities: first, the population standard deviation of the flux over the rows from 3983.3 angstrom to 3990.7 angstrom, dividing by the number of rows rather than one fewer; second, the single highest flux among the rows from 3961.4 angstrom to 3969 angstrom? 5.3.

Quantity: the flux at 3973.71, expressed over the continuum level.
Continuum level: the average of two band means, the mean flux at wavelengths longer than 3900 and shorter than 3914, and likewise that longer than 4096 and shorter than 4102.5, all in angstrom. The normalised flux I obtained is 0.67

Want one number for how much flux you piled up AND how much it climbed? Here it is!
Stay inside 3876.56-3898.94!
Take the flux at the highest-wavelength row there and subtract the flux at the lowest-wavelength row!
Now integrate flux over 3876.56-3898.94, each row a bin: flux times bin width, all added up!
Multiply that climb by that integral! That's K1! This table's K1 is 20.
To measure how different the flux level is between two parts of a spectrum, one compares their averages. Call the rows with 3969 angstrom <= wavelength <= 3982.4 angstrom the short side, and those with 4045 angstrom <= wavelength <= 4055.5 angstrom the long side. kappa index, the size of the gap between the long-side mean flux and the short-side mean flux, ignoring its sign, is 0.22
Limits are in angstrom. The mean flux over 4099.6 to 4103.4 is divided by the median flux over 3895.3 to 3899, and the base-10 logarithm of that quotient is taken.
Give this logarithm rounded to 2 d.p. 0.19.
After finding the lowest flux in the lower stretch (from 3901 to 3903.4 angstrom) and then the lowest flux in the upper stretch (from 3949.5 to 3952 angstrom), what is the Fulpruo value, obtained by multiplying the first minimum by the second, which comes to 24.6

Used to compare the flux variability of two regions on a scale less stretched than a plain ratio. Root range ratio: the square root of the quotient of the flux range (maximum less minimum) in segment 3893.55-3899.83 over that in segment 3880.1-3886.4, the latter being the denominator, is 1.1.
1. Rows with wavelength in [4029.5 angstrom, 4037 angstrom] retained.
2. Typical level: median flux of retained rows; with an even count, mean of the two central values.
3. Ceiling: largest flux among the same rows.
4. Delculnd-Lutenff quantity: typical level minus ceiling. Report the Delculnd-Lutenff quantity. -2.2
